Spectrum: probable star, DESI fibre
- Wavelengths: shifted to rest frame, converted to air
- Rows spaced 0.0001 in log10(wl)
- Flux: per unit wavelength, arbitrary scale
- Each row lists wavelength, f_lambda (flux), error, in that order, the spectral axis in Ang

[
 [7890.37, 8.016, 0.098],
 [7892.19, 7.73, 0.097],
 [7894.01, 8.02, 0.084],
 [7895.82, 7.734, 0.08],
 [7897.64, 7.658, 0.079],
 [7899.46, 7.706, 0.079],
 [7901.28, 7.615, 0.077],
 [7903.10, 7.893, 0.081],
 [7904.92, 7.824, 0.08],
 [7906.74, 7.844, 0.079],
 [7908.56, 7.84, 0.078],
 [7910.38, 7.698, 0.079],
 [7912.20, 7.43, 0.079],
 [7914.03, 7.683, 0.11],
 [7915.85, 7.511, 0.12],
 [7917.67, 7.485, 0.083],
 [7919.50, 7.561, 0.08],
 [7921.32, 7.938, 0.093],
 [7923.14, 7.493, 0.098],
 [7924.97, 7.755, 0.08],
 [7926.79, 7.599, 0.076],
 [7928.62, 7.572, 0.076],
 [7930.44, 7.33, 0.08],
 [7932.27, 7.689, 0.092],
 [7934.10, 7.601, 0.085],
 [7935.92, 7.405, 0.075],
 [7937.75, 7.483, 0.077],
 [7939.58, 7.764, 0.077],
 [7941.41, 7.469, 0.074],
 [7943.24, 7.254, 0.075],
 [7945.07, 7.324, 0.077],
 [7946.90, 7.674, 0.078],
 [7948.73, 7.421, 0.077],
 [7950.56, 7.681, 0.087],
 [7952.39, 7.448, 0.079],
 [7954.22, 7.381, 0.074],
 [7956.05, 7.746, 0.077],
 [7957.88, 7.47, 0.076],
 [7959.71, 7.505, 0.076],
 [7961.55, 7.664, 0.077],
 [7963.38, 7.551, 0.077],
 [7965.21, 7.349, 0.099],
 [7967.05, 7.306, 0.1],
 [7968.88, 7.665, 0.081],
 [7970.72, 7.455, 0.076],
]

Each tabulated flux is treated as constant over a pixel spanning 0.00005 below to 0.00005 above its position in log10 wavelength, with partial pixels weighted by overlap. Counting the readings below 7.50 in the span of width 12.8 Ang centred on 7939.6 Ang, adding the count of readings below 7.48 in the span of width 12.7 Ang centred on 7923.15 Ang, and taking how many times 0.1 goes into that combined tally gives 50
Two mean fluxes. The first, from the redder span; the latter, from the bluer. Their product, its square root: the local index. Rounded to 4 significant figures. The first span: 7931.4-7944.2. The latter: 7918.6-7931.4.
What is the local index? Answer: 7.565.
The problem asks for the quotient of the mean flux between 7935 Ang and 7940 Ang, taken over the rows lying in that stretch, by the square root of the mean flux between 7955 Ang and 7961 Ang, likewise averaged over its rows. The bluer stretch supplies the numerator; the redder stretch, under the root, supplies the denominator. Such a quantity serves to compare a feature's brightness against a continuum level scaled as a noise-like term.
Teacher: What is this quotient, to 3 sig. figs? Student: 2.74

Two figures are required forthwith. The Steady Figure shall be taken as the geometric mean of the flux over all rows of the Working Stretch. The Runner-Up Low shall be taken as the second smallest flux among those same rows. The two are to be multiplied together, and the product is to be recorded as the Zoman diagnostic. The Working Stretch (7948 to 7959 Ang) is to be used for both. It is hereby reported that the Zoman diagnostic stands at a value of 55.8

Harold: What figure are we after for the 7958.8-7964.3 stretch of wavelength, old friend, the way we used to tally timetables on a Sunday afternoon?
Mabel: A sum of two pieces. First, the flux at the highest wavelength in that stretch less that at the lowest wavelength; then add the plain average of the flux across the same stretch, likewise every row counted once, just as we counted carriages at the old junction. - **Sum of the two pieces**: 7.6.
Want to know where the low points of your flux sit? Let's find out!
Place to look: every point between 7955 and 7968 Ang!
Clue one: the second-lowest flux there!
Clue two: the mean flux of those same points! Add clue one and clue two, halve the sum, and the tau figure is 7.43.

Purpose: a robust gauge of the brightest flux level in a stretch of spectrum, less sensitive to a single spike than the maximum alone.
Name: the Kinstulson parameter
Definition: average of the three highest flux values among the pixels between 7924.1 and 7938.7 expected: 7.68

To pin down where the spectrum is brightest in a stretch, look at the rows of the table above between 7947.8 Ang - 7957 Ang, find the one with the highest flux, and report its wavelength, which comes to 7956.05 Ang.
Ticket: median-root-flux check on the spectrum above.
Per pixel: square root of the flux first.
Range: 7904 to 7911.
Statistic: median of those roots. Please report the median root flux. 2.80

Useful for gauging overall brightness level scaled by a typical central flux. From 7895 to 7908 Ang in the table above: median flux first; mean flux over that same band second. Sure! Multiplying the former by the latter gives 60.0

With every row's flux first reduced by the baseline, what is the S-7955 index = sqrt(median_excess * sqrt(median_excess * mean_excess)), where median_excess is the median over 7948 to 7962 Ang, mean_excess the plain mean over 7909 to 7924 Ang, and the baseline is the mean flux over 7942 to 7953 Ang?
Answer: 0.033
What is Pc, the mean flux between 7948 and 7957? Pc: 7.54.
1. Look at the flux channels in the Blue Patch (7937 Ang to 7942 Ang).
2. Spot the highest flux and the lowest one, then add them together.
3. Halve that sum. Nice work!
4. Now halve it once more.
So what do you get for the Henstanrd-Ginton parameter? 3.81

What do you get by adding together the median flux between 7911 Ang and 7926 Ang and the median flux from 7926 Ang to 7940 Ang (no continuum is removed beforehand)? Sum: 15.1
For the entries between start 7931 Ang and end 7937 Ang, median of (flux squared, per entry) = 57.8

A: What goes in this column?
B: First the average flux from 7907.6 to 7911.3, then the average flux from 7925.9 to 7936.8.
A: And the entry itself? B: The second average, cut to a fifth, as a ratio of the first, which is 0.194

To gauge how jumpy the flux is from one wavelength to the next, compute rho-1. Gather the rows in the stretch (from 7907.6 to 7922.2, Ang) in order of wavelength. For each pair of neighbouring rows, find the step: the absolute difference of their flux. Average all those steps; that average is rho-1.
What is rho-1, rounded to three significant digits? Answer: 0.188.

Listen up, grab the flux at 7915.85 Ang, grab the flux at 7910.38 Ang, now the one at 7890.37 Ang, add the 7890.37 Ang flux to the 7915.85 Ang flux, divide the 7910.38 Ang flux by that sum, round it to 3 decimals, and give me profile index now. 0.496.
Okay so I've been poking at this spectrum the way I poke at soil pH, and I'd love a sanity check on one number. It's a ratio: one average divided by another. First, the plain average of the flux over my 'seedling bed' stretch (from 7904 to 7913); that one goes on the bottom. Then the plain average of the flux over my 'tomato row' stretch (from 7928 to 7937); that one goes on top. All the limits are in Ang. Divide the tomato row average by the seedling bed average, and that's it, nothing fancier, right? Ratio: 0.97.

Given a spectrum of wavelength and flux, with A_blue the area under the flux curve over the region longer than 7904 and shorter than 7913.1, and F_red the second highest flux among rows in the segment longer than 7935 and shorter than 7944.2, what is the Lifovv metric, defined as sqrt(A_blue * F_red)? 22.9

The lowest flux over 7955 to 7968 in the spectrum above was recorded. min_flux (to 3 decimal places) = 7.306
